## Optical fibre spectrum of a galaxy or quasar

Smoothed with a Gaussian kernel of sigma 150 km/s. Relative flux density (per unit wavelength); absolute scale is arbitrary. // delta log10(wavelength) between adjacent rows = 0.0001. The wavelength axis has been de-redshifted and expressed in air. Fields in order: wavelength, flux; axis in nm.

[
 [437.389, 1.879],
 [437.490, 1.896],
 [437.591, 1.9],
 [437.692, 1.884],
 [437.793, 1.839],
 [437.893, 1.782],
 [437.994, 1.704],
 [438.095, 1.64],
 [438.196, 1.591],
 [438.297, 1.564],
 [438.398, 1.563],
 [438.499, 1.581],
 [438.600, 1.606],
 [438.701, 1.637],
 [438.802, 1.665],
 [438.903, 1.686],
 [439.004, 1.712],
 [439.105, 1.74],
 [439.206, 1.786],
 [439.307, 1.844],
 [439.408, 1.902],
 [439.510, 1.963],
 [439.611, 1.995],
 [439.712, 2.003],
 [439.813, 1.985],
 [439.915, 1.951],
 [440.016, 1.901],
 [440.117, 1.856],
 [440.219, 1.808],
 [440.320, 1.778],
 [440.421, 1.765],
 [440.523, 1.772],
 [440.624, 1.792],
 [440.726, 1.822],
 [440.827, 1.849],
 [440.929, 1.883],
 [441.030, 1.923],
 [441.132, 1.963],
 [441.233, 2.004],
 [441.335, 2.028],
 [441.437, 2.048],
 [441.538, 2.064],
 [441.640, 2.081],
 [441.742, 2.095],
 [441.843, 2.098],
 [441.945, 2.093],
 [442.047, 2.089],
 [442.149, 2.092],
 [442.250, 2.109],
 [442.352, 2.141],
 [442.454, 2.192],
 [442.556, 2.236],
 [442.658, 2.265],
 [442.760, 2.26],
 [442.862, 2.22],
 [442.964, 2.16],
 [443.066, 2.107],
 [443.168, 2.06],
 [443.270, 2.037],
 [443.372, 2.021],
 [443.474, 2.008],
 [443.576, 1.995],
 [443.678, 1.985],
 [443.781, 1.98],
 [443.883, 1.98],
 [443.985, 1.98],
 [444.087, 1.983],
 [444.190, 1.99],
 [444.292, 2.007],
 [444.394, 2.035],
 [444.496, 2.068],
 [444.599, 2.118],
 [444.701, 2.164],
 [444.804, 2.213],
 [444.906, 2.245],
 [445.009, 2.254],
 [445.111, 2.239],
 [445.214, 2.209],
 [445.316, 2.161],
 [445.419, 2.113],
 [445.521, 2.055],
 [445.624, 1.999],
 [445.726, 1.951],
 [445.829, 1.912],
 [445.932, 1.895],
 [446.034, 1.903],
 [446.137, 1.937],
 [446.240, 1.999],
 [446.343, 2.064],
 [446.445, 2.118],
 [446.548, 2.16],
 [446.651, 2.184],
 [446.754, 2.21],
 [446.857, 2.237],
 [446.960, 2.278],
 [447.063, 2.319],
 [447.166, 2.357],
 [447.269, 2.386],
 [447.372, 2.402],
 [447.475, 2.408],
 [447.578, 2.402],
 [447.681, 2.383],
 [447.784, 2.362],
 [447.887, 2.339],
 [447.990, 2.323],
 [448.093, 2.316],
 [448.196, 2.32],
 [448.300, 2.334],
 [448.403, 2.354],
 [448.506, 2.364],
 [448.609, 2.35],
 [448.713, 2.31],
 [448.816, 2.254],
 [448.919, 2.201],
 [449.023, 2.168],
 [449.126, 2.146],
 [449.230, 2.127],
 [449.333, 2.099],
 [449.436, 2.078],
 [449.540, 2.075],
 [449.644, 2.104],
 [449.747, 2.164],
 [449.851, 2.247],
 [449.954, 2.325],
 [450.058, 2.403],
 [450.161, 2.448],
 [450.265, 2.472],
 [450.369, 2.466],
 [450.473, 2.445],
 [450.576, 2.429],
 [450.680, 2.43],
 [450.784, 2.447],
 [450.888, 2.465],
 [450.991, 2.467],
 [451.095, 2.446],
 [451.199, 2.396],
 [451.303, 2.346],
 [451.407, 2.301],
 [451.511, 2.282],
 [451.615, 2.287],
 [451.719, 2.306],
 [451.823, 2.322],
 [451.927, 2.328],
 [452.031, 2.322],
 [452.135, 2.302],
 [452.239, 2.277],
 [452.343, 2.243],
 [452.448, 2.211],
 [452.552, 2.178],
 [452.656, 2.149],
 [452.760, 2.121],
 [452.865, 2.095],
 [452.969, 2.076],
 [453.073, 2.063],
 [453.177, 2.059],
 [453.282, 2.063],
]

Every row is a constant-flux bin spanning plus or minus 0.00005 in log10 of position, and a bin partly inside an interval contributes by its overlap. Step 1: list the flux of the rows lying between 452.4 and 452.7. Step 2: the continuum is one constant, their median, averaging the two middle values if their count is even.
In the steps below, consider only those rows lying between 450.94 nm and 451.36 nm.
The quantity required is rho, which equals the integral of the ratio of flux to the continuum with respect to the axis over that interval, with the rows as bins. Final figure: 0.46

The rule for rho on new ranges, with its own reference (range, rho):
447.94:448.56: 0.67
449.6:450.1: 0.52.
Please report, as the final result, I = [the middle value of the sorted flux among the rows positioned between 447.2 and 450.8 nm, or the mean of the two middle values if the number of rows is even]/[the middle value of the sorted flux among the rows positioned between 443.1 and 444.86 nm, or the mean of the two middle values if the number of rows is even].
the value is 1.16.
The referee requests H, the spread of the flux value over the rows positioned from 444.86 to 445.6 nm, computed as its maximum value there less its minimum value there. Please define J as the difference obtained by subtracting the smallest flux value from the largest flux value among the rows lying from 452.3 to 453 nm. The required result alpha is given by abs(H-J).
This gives 0.03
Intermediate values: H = 0.20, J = 0.17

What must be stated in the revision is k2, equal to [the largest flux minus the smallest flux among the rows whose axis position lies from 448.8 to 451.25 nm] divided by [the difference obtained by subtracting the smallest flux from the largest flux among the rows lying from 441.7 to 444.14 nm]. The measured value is 1.4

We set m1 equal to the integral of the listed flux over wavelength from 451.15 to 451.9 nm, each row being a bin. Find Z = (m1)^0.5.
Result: 1.32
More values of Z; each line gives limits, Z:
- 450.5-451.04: 1.15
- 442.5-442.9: 0.95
